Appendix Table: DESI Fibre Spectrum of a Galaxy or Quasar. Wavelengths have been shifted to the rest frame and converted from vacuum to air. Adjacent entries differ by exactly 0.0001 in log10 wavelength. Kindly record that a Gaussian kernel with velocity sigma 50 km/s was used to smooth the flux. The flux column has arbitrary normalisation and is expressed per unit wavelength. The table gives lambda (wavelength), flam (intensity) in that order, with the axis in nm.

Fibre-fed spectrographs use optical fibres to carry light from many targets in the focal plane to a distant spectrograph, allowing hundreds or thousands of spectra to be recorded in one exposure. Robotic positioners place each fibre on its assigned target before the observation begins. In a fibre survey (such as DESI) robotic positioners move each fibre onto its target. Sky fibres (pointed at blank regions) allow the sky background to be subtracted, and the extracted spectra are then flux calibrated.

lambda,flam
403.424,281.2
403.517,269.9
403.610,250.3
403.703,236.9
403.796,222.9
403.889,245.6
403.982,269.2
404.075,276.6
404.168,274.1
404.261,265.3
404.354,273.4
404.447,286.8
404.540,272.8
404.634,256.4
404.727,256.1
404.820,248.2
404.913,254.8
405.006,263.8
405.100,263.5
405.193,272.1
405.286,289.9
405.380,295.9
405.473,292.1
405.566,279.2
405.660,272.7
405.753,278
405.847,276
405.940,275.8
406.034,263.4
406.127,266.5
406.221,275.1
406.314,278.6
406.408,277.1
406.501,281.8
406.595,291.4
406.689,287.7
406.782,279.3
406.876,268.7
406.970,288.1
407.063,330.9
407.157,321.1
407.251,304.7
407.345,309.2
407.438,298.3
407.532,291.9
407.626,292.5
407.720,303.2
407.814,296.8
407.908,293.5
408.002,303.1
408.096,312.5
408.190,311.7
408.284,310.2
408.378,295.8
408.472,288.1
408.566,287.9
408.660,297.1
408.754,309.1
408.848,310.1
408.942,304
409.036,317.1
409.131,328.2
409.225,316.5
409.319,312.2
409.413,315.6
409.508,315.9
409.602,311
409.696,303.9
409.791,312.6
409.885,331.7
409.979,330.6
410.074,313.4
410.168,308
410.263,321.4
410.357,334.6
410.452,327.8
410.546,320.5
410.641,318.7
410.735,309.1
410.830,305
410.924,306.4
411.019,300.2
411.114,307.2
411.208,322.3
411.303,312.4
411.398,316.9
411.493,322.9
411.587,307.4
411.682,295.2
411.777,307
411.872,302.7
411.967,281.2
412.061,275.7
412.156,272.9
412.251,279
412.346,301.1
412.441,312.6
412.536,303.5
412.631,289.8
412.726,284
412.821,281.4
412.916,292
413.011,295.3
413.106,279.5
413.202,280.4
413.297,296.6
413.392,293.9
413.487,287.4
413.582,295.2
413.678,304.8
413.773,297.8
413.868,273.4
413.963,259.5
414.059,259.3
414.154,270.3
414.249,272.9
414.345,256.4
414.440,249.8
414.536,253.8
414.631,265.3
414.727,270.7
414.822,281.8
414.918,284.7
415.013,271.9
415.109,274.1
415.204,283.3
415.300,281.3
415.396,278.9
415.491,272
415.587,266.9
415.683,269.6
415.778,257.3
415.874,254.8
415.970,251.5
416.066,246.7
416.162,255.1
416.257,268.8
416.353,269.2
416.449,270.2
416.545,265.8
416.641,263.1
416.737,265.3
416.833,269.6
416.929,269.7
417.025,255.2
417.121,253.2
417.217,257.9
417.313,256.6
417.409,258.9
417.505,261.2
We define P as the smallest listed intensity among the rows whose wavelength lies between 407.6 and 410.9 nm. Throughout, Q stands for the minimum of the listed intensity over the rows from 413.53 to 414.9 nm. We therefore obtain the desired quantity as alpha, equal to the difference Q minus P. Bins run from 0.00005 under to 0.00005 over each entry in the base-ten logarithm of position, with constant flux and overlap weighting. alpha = -38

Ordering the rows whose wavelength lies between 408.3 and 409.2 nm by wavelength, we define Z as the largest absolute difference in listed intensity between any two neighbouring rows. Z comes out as 13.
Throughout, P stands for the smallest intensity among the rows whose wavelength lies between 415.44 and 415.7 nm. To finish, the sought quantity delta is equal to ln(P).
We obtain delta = 5.59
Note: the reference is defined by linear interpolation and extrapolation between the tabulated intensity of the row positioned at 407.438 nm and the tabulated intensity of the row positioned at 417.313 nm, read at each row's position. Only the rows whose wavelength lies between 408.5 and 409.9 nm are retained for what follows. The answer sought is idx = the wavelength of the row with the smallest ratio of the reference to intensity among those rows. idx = 409.885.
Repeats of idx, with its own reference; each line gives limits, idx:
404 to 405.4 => 405.380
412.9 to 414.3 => 413.678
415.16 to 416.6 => 415.204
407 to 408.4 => 407.063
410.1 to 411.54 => 410.357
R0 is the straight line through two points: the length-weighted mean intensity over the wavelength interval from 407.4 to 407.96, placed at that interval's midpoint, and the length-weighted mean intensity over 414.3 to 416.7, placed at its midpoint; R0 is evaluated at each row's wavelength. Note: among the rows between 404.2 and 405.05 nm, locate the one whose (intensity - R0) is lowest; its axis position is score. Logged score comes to 404.820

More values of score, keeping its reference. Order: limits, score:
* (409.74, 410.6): 410.168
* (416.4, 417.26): 417.121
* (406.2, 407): 406.876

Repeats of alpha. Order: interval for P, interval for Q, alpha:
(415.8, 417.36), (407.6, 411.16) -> 41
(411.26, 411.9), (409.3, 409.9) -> 9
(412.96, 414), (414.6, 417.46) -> -13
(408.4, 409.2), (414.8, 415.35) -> -16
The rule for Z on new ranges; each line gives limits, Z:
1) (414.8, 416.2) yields 13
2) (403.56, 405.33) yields 24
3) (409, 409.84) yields 12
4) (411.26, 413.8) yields 22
